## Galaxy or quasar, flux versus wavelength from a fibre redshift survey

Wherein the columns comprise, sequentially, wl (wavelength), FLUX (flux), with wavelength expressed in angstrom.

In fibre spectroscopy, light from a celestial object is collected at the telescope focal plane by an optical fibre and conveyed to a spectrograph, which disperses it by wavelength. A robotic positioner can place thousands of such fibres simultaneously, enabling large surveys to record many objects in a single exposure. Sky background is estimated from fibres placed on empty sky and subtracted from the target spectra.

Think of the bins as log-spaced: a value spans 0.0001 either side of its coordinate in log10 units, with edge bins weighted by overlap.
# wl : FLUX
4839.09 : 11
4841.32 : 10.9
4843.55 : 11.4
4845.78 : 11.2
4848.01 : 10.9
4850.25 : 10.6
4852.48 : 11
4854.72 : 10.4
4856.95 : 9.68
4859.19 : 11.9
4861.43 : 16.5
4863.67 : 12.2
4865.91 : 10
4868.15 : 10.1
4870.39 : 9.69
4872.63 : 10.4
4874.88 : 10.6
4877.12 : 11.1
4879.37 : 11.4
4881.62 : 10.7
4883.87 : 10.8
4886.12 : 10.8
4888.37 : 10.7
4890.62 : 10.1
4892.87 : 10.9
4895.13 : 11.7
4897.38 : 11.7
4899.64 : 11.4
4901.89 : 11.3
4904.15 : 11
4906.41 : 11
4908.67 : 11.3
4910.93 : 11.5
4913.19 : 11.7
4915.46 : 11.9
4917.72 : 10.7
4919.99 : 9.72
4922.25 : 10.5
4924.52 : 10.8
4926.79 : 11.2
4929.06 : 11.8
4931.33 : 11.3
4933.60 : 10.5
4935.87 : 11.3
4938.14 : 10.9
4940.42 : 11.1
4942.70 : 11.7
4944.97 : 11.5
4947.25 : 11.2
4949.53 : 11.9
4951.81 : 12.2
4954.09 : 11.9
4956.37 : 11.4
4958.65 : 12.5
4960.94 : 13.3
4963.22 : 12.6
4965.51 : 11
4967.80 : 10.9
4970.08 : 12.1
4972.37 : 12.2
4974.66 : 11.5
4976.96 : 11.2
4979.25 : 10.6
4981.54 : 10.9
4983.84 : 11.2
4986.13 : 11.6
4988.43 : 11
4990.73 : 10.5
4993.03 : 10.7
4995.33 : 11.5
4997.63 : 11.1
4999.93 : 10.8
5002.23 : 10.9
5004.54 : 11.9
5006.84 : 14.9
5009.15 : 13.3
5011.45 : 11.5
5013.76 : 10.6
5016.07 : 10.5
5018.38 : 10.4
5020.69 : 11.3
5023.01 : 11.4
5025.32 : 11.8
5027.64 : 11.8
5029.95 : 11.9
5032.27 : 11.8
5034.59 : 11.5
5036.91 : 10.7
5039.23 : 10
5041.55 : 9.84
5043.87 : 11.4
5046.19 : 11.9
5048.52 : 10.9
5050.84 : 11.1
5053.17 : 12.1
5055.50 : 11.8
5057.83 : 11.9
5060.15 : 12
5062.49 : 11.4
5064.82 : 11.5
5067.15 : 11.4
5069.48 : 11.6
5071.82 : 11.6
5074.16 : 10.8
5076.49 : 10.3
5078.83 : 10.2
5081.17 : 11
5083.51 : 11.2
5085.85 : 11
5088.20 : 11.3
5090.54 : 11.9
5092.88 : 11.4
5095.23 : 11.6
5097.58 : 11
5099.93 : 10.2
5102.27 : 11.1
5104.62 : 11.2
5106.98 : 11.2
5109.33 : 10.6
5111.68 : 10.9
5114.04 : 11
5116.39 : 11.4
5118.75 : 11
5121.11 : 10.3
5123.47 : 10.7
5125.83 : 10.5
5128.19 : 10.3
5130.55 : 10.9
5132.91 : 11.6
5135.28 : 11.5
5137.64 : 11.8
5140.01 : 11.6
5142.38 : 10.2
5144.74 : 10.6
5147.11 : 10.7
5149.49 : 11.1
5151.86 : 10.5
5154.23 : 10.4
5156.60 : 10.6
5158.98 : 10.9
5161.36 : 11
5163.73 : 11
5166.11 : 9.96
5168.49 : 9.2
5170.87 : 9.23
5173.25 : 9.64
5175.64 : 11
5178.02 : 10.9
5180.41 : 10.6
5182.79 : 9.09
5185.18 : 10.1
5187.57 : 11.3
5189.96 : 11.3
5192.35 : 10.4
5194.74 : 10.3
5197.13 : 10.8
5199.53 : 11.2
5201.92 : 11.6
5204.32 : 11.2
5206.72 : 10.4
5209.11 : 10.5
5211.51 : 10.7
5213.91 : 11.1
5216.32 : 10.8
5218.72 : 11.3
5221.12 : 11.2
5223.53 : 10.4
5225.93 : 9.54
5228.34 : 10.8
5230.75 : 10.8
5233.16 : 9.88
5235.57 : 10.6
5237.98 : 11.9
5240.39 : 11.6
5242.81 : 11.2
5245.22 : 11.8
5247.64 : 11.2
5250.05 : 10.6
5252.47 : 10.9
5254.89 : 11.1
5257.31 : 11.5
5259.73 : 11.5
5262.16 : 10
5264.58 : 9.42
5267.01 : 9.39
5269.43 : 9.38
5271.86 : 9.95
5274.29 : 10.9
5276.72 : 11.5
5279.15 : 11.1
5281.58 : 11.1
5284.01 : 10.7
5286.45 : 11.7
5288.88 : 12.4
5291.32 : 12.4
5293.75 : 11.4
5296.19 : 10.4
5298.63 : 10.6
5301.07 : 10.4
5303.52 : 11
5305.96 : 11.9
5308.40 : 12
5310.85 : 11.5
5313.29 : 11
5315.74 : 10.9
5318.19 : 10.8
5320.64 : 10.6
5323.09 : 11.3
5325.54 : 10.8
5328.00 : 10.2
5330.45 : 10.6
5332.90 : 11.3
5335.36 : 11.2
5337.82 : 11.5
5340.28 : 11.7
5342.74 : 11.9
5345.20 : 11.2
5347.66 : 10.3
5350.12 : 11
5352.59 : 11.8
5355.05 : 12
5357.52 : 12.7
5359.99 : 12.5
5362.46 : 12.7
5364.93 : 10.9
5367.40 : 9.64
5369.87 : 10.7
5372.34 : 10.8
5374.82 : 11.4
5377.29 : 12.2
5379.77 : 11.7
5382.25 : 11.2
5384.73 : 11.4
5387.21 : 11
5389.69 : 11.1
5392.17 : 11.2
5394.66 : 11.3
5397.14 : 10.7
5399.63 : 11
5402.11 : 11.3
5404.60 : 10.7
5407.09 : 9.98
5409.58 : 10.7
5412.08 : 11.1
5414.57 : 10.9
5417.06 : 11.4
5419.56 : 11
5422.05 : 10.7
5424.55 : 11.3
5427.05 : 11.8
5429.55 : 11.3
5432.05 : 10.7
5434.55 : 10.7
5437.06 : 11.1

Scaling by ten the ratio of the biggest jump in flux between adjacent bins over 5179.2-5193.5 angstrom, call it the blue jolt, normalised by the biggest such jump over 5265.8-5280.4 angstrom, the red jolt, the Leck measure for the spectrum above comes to 16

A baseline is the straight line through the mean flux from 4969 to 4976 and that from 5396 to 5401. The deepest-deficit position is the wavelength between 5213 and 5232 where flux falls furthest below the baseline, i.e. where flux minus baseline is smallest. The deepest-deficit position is 5225.93 angstrom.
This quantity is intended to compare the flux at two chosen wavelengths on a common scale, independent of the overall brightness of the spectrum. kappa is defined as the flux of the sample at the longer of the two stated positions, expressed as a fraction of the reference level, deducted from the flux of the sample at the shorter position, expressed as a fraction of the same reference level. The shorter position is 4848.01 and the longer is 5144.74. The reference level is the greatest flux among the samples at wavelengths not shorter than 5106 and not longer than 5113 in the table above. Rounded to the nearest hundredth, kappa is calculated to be 0.03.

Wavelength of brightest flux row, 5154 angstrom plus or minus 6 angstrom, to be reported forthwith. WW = 5149.49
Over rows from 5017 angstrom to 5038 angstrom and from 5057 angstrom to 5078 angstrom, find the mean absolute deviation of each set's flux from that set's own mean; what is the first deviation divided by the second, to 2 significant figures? 1.1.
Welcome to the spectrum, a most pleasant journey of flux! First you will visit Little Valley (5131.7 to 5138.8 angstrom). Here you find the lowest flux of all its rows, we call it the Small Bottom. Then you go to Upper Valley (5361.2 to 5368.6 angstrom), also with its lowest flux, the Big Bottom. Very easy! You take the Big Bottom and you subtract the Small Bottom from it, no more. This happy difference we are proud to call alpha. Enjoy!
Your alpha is -1.9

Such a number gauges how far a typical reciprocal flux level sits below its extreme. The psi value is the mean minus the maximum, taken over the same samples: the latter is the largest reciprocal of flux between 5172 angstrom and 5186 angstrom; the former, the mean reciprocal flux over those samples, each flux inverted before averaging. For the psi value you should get -0.0117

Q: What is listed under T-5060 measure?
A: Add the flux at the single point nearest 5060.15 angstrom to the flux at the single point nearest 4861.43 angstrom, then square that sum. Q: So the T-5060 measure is 812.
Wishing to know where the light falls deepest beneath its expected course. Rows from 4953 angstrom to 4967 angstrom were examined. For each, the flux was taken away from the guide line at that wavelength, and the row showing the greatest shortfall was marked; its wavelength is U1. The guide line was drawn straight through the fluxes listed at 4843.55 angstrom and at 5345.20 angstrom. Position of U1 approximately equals 4965.51 angstrom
